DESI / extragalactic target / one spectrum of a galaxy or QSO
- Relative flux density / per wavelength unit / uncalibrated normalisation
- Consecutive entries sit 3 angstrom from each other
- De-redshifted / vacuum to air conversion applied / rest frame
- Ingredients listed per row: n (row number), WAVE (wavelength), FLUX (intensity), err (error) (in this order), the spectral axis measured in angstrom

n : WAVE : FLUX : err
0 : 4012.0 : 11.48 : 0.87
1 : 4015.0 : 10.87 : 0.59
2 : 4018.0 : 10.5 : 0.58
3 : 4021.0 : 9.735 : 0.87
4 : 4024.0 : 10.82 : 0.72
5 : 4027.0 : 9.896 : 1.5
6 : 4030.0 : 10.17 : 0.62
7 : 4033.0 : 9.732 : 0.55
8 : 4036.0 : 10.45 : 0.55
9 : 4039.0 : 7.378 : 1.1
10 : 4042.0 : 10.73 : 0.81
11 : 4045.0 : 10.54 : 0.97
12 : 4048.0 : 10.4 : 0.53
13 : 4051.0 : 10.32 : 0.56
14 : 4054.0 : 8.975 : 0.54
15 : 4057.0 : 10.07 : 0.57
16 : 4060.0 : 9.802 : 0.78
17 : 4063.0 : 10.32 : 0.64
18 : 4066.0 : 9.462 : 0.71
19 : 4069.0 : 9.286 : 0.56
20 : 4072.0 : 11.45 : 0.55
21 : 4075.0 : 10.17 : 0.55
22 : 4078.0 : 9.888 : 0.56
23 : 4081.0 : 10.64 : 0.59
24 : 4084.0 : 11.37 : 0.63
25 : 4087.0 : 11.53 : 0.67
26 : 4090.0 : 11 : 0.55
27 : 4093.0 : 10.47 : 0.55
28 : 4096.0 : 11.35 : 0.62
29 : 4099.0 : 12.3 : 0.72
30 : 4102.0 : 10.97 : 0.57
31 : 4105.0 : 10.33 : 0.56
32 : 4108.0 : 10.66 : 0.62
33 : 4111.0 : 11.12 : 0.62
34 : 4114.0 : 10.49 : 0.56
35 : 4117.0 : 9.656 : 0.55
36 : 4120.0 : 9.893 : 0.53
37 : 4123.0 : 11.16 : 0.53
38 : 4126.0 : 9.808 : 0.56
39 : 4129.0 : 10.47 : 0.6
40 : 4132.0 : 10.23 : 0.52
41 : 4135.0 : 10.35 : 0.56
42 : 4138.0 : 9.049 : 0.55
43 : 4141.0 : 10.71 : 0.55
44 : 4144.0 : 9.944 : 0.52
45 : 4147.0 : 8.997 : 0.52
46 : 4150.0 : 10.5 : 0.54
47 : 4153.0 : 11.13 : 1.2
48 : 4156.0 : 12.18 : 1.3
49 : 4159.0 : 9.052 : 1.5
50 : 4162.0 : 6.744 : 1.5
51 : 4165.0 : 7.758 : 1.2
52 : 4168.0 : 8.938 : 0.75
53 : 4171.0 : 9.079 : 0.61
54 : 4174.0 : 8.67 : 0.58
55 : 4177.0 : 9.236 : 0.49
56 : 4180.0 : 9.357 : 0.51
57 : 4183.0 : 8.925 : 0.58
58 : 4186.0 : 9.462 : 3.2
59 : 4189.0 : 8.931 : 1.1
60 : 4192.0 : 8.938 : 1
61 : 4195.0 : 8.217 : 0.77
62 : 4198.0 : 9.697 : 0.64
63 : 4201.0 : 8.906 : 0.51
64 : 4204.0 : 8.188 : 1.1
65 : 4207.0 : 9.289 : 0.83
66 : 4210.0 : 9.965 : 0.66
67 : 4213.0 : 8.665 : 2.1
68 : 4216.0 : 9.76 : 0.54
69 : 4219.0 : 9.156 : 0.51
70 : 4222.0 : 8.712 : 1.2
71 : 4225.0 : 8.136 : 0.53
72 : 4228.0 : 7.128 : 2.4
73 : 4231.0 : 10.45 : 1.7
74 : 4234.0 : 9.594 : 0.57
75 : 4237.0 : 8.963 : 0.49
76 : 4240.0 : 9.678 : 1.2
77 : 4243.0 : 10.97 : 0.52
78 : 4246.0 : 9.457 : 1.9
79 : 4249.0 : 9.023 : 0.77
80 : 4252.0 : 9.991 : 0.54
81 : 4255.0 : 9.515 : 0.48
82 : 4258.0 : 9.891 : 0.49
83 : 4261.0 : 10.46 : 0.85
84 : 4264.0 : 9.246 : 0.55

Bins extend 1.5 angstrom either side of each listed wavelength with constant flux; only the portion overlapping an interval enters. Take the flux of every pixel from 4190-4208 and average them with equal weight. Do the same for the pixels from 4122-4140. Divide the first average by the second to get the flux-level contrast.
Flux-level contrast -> 0.872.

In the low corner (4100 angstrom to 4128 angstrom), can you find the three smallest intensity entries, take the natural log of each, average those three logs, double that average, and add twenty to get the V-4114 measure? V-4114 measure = 24.56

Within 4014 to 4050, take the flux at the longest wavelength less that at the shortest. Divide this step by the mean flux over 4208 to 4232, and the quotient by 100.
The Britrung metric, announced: -0.0005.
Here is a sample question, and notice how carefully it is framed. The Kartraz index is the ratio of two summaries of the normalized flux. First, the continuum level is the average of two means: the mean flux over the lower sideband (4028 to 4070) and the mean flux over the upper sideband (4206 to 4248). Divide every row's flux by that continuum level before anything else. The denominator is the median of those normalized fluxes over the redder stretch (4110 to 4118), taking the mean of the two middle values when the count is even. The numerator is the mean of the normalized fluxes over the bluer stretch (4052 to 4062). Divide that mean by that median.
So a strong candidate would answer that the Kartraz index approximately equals 0.92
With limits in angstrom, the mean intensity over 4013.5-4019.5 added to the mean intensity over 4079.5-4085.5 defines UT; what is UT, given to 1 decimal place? 21.7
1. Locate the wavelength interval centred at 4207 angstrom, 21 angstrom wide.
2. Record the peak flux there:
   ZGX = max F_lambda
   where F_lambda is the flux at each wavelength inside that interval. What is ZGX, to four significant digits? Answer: 9.965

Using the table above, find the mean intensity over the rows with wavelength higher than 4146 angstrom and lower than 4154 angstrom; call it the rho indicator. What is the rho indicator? 10.2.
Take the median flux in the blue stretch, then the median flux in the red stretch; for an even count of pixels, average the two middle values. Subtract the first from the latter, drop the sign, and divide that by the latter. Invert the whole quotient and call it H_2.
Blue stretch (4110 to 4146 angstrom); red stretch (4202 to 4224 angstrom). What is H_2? 8.1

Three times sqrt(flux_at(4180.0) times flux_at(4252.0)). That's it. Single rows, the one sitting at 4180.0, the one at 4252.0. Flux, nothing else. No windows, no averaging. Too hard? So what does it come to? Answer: 29.0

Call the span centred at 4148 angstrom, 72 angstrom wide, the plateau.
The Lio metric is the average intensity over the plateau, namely 9.7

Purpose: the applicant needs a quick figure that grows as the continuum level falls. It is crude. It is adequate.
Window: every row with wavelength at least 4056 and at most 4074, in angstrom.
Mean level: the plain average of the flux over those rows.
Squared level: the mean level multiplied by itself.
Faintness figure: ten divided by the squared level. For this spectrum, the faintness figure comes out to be 0.099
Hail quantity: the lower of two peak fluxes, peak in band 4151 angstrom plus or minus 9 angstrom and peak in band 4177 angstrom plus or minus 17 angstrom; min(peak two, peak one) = 9.5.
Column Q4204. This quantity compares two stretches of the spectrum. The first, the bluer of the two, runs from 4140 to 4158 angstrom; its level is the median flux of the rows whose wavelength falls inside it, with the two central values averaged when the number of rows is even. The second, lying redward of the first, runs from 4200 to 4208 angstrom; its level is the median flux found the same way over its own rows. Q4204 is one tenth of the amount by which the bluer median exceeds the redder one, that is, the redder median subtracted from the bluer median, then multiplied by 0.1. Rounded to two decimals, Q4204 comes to 0.17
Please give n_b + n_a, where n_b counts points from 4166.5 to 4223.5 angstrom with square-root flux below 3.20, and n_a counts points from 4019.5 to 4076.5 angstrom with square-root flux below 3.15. 27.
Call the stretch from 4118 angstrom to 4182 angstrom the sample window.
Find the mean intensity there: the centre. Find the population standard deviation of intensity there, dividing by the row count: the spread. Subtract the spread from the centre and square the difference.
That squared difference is 72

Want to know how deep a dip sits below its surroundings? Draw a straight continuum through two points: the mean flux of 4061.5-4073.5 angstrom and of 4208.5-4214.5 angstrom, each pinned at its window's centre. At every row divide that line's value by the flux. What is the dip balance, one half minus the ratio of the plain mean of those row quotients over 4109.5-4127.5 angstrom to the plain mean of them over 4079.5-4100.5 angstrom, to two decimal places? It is -0.57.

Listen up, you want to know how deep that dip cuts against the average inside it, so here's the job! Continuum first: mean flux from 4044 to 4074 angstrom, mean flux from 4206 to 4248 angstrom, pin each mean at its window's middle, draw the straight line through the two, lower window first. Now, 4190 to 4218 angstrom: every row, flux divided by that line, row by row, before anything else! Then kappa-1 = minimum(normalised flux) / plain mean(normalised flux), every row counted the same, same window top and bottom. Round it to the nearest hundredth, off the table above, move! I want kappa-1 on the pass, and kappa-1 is 0.90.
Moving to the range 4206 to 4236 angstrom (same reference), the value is 0.79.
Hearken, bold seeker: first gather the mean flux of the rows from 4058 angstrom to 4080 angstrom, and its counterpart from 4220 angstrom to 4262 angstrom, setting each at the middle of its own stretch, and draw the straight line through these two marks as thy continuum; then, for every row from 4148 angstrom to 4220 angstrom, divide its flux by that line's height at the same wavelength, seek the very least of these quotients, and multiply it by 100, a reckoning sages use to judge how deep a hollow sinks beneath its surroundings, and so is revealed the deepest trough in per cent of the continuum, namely 69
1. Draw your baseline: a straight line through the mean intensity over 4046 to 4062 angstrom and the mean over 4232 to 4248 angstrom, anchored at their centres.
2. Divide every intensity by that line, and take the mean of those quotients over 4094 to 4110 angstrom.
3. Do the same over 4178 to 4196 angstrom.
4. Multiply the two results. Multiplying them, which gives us 1.03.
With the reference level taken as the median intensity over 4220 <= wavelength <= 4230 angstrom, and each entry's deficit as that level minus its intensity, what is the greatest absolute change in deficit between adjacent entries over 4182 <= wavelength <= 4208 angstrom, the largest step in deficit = 1.5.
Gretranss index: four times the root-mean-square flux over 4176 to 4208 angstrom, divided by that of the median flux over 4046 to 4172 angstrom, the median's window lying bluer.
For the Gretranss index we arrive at 3.5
